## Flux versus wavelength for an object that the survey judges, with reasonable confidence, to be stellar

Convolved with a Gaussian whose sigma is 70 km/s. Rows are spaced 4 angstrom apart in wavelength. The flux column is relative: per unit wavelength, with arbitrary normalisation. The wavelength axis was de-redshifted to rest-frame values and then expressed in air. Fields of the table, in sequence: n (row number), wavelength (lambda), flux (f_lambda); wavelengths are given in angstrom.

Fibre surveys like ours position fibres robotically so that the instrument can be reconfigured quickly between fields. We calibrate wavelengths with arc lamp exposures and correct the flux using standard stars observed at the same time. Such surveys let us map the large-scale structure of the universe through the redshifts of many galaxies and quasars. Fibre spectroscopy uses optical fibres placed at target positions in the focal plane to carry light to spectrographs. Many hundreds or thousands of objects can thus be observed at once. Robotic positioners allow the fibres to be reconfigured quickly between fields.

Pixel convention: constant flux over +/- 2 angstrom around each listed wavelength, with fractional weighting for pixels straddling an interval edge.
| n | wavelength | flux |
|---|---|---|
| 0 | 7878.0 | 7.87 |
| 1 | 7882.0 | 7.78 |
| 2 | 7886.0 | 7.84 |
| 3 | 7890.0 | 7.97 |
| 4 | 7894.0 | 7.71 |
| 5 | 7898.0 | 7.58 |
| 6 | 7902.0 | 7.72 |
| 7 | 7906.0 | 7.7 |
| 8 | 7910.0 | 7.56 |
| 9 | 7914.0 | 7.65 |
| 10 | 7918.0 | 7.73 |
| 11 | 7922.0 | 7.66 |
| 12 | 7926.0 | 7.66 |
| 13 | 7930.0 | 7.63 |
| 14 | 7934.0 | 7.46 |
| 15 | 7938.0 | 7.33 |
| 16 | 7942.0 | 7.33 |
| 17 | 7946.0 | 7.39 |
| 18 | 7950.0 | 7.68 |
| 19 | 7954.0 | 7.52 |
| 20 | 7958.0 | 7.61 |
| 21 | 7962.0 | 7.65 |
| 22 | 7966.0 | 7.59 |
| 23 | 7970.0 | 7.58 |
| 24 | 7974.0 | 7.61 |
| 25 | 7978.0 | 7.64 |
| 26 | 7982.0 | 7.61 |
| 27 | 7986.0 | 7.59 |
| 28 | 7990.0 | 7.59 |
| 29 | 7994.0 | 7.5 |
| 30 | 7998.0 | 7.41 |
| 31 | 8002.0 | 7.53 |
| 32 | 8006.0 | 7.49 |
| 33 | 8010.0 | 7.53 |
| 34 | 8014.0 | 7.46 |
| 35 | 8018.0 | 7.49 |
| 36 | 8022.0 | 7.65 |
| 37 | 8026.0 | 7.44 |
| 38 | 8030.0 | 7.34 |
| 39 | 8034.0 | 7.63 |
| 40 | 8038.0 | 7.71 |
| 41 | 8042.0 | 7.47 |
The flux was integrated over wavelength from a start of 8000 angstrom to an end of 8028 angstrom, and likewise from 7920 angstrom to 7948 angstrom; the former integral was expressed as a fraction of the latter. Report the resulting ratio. 1.00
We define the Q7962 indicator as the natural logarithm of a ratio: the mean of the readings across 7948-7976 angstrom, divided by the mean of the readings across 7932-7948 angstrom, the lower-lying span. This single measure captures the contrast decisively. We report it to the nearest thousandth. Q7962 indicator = 0.030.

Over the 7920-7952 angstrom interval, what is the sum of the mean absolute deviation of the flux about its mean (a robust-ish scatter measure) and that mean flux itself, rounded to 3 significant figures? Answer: 7.66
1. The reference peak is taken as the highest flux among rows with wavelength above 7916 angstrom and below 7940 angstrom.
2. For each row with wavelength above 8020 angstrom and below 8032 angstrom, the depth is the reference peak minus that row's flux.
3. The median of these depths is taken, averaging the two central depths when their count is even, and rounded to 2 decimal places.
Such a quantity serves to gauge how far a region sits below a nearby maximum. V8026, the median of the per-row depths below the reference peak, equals 0.29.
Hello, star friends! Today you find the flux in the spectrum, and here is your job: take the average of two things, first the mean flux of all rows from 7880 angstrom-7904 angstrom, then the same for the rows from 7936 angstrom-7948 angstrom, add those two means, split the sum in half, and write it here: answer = 7.56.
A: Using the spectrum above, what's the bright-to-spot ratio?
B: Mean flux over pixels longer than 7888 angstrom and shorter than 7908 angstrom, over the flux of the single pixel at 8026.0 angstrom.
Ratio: 1.04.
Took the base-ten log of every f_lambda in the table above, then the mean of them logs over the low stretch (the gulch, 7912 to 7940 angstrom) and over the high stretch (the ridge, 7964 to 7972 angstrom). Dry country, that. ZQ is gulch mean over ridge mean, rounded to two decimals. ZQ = 1.00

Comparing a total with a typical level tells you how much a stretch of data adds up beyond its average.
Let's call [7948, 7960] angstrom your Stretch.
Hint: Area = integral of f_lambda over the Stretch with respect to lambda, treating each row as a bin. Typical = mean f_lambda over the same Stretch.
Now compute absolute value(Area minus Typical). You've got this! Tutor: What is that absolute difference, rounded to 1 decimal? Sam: 83.6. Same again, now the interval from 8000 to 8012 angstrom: 82.7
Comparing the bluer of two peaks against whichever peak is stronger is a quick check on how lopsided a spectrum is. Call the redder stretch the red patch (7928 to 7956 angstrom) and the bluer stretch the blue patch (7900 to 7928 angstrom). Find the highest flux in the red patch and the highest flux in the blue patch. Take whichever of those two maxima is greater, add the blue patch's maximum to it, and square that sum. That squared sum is 239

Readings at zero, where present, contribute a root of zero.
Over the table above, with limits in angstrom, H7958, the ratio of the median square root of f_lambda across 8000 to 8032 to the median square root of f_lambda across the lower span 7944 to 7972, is 0.99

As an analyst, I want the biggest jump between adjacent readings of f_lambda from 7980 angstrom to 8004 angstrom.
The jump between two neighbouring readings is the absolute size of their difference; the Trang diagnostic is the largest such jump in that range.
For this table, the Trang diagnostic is 0.12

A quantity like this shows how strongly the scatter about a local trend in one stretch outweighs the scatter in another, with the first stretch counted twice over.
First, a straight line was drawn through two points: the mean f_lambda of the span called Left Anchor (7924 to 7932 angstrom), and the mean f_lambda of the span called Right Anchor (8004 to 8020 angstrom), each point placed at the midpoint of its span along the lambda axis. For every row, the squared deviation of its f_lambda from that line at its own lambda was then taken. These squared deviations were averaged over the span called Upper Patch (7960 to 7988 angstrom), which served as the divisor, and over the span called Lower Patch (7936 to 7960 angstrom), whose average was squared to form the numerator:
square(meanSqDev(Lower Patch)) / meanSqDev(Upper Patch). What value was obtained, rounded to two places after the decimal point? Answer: 0.50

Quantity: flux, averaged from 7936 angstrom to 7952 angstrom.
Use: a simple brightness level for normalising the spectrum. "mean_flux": 7.43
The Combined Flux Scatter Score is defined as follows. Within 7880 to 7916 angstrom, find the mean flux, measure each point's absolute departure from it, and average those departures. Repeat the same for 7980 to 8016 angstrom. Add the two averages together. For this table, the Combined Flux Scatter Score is 0.15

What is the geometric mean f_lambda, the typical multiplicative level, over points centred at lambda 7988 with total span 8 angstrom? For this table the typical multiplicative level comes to 7.59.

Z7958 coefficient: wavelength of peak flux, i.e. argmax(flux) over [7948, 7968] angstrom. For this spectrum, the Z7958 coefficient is 7950.0 angstrom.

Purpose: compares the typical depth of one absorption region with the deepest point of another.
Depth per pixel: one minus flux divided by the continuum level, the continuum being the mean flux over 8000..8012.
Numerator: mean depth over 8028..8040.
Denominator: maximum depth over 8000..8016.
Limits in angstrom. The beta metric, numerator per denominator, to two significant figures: -0.76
